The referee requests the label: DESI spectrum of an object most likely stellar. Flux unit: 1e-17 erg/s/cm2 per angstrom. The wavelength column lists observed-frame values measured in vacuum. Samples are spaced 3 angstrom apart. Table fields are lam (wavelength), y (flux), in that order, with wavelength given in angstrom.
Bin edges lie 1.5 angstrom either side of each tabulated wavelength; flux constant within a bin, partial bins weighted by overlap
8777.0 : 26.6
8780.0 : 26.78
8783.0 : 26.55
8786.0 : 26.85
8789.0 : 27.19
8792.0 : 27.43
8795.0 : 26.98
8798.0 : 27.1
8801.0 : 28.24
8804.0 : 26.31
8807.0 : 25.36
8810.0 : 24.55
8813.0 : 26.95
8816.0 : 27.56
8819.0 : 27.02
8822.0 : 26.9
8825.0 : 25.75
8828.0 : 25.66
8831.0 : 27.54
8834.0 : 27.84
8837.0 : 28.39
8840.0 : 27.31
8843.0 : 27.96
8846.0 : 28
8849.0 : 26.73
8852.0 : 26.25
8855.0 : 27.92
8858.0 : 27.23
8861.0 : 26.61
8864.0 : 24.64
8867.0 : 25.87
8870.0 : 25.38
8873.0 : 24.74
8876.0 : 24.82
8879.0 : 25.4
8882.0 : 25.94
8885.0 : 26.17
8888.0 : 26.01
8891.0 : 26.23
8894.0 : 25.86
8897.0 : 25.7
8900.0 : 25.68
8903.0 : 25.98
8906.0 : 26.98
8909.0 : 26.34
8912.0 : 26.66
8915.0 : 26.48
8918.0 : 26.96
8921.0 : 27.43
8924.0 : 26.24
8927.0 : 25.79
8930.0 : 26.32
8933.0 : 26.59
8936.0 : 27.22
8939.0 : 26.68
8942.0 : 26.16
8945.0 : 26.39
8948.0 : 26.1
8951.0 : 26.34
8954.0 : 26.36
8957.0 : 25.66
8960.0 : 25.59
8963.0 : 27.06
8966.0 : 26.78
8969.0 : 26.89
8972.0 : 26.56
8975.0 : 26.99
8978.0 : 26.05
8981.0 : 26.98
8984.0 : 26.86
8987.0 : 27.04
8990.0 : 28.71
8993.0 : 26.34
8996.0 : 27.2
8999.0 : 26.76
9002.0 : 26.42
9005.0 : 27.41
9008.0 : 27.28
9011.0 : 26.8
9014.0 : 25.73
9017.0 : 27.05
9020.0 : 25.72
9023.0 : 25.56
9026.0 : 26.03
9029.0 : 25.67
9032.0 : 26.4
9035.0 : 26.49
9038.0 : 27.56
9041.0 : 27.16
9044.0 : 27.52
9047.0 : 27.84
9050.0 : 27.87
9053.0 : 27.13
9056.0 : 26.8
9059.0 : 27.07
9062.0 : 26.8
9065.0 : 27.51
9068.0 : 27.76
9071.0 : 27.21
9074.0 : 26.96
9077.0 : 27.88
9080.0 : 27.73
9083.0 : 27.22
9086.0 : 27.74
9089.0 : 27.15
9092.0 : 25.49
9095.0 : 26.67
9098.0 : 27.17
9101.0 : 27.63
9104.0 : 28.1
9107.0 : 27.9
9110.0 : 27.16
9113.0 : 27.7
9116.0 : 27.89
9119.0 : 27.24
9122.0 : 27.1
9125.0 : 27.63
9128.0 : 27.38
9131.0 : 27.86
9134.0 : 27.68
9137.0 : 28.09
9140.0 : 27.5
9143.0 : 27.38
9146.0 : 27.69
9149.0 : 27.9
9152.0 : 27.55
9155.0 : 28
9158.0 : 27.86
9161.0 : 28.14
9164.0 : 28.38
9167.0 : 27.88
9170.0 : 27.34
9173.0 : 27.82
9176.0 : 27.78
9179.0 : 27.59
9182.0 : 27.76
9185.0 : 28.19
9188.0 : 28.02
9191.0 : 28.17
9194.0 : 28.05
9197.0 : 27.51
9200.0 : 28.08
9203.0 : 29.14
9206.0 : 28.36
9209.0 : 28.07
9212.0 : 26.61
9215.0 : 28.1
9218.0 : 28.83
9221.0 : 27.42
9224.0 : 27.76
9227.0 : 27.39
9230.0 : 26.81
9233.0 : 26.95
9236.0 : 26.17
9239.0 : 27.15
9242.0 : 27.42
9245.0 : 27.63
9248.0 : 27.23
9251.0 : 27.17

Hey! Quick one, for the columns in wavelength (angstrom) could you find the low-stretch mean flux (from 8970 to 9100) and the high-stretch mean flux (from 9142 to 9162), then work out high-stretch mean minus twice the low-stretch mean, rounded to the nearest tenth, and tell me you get -26.1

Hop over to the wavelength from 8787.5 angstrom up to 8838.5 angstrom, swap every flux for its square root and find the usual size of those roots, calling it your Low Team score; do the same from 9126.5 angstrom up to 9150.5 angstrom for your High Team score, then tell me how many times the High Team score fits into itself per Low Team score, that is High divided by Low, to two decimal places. 1.02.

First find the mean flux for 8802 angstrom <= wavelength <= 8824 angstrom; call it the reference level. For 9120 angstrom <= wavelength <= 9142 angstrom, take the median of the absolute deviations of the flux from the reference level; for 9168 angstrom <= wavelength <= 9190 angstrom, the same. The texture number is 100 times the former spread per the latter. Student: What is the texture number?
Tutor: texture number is 89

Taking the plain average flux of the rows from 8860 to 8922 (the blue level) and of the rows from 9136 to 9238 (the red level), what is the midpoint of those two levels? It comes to 26.9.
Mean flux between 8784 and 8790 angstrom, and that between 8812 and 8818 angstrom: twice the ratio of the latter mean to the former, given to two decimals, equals 2.02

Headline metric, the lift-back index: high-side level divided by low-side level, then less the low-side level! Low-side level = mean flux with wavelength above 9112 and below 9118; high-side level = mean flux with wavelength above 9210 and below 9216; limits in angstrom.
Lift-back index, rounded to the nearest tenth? -26.8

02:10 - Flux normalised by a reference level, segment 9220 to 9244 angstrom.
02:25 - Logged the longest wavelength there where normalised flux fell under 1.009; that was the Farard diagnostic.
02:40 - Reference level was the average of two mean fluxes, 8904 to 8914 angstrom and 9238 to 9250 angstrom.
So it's 9239.0 angstrom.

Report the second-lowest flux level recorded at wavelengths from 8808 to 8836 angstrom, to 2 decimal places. 25.66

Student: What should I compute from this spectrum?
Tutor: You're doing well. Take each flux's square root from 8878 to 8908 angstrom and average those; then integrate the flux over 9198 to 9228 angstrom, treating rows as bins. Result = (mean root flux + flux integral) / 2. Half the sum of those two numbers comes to 422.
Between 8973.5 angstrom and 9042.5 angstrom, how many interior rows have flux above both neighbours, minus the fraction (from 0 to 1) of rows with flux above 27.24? 6.83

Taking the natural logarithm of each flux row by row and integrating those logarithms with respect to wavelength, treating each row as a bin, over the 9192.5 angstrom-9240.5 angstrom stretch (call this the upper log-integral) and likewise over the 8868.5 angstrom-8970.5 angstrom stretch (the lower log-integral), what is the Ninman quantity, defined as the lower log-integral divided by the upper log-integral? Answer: 2.1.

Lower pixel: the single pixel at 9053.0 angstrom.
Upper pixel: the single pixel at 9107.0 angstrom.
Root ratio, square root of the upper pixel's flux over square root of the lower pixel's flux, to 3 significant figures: 1.01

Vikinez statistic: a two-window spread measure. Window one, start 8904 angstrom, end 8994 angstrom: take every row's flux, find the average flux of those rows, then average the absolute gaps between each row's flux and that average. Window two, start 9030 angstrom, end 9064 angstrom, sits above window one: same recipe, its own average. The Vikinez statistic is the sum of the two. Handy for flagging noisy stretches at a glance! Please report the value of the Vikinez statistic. 0.84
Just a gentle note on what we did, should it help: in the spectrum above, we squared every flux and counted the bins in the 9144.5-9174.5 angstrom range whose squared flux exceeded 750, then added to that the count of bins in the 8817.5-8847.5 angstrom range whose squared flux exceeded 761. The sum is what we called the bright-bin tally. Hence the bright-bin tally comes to 13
